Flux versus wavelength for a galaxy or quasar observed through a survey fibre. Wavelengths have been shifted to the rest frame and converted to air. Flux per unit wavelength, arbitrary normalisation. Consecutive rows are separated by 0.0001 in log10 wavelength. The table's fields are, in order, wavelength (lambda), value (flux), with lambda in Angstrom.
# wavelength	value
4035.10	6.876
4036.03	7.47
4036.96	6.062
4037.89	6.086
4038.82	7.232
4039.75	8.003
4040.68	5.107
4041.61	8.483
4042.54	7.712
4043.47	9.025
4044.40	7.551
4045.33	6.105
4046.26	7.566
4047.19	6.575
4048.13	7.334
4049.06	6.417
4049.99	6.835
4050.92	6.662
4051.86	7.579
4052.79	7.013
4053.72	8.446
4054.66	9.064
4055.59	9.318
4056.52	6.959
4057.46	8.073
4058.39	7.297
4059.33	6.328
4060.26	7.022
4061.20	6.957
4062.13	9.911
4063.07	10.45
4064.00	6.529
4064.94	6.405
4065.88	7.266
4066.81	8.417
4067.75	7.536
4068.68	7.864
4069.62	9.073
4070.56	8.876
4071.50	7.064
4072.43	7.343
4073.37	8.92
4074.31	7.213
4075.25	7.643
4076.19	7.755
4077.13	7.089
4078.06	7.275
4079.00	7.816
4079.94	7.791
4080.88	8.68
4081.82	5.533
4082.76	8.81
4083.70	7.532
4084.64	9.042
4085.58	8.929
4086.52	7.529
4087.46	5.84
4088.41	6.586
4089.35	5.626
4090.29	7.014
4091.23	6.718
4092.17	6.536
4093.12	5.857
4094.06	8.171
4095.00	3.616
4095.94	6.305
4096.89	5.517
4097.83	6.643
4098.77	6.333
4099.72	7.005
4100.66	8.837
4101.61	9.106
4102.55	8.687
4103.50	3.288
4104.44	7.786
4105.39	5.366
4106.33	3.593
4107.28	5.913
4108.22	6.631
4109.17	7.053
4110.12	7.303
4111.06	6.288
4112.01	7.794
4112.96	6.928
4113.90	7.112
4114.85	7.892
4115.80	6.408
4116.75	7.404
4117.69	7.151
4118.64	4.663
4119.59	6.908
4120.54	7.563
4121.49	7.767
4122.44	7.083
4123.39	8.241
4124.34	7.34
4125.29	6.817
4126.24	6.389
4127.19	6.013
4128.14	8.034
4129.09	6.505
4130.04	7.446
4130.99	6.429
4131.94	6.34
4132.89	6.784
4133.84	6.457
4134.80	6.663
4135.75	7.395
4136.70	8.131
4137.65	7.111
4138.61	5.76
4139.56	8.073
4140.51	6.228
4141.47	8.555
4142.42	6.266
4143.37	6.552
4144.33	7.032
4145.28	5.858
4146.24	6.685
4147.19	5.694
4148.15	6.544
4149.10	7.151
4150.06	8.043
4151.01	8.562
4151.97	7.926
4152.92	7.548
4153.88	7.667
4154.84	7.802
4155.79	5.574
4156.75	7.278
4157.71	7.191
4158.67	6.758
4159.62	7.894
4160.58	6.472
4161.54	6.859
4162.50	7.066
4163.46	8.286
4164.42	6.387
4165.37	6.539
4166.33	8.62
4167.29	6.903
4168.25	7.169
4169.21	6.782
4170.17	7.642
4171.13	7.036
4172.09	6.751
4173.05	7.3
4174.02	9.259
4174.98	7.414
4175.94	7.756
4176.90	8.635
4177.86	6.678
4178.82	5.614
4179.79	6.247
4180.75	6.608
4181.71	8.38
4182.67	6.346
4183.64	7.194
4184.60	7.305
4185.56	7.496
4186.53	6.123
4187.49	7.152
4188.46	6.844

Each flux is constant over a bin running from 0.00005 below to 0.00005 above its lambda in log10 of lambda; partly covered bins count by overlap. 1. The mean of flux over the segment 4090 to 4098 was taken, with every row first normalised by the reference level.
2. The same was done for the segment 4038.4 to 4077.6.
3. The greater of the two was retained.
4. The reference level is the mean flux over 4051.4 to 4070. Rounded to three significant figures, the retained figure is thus 0.968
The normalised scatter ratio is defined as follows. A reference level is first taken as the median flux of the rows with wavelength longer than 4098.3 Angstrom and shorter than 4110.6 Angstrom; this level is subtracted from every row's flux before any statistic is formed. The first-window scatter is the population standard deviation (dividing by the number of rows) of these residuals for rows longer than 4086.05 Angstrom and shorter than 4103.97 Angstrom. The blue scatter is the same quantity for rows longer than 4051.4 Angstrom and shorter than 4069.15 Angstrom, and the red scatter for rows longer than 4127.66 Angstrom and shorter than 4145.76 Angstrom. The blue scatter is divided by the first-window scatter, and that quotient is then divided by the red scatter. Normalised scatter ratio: 0.98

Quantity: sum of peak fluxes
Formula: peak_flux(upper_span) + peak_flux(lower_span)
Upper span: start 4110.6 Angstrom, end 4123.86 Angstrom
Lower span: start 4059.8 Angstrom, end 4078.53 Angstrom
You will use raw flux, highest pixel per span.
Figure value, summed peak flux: 18.7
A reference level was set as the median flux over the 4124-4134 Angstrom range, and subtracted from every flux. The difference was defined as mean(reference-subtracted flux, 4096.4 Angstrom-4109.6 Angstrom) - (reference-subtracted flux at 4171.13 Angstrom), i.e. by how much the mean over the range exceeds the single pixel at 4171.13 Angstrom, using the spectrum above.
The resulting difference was -0.5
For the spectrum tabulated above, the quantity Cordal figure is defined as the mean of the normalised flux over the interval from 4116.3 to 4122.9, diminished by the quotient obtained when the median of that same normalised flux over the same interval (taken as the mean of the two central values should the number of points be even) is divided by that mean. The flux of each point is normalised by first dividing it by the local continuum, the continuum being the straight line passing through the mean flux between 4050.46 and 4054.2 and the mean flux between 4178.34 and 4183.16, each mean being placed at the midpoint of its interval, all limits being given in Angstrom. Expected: -0.04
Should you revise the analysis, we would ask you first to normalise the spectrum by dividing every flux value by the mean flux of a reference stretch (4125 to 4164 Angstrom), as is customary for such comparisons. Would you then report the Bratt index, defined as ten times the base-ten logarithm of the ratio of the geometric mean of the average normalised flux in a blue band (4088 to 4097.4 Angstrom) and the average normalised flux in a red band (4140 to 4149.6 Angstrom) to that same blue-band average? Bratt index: 0.16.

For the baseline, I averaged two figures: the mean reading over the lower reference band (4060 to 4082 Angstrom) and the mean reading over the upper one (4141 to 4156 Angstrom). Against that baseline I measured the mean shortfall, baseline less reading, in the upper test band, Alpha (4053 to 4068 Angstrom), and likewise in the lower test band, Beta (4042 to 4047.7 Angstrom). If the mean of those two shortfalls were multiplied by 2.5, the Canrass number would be -0.5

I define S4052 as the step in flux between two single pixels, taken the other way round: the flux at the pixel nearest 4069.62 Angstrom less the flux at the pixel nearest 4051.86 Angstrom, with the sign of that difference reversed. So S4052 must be -1.5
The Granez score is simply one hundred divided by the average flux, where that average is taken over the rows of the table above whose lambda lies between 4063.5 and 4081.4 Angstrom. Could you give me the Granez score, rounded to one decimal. 13.0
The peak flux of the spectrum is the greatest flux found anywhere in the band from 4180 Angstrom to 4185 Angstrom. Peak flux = 8.38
